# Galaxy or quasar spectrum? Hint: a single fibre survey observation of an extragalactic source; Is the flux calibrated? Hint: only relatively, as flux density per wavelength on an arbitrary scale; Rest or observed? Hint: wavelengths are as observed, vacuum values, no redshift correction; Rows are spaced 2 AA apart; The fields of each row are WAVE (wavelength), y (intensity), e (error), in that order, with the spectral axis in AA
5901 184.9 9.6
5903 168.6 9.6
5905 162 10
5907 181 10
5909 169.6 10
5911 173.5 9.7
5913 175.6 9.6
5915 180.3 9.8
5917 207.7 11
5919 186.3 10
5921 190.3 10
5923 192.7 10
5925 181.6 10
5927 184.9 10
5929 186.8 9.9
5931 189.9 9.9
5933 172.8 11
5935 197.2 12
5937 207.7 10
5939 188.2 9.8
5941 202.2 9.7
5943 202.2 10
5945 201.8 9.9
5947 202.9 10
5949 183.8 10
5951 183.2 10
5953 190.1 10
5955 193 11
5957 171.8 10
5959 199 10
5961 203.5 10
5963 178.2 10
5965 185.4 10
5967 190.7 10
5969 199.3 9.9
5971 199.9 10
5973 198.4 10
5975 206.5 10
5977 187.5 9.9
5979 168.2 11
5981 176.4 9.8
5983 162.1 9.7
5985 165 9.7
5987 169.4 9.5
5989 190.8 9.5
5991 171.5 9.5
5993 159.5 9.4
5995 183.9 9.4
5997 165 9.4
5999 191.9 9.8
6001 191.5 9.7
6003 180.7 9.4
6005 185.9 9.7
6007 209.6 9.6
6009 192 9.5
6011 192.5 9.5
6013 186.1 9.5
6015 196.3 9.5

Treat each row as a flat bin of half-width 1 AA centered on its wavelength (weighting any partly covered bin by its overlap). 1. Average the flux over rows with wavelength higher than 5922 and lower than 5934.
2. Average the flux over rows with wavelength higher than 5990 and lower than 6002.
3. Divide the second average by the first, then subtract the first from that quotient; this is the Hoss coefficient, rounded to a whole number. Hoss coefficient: -184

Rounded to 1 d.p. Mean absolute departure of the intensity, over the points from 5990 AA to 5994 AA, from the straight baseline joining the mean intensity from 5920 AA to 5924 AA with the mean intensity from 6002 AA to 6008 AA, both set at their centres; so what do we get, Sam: 26.5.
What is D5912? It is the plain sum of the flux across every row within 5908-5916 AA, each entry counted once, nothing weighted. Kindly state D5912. 699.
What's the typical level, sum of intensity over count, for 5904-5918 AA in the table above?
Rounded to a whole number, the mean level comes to 179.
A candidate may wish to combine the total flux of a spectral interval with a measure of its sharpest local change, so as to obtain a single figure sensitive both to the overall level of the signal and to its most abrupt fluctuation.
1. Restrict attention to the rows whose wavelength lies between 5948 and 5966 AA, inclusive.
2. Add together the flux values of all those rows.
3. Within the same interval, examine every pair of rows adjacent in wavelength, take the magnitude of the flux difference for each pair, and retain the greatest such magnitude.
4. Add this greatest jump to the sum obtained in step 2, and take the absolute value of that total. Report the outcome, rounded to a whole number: 1715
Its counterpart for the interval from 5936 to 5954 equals 1782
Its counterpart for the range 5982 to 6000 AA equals 1586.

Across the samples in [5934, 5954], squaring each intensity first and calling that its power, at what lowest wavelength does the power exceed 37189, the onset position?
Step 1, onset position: 5935 AA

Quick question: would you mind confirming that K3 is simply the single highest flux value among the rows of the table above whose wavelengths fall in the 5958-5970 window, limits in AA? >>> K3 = 203.5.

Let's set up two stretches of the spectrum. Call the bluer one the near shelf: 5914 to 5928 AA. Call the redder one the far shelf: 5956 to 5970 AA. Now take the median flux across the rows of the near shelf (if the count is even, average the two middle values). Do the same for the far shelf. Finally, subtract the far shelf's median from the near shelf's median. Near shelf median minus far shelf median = -4.4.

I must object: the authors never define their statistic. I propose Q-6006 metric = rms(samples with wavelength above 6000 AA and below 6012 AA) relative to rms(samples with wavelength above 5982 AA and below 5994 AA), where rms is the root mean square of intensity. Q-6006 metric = 1.13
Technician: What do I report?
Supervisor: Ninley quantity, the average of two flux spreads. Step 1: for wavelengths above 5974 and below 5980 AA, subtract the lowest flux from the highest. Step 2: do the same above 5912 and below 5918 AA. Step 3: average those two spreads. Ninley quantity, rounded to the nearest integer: 35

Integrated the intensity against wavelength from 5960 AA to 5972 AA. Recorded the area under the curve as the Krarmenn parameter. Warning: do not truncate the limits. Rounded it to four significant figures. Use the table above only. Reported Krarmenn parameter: 2314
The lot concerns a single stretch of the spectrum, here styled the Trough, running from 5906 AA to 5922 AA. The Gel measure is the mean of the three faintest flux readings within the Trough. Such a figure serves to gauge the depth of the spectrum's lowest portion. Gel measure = 173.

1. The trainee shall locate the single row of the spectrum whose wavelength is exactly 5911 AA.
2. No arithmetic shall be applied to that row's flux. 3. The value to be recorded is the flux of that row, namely 173.5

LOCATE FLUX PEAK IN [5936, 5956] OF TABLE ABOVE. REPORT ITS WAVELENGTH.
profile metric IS 5937 AA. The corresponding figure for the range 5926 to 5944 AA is 5937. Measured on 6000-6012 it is 6007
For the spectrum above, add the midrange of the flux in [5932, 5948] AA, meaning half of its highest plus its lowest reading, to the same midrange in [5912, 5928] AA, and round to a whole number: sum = 382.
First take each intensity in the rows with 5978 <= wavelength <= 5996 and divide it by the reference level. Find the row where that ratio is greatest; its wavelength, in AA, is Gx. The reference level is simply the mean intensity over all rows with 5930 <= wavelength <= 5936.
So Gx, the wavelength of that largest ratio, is 5989 AA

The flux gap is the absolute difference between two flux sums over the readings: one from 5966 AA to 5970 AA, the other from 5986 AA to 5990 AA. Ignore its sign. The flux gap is 30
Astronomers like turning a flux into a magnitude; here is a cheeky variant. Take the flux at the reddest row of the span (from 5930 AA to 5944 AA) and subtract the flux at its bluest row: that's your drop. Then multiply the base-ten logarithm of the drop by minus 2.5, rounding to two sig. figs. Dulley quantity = -2.7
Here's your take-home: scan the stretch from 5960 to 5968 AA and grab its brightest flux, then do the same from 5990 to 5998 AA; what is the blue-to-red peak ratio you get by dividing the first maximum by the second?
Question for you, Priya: 1.11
